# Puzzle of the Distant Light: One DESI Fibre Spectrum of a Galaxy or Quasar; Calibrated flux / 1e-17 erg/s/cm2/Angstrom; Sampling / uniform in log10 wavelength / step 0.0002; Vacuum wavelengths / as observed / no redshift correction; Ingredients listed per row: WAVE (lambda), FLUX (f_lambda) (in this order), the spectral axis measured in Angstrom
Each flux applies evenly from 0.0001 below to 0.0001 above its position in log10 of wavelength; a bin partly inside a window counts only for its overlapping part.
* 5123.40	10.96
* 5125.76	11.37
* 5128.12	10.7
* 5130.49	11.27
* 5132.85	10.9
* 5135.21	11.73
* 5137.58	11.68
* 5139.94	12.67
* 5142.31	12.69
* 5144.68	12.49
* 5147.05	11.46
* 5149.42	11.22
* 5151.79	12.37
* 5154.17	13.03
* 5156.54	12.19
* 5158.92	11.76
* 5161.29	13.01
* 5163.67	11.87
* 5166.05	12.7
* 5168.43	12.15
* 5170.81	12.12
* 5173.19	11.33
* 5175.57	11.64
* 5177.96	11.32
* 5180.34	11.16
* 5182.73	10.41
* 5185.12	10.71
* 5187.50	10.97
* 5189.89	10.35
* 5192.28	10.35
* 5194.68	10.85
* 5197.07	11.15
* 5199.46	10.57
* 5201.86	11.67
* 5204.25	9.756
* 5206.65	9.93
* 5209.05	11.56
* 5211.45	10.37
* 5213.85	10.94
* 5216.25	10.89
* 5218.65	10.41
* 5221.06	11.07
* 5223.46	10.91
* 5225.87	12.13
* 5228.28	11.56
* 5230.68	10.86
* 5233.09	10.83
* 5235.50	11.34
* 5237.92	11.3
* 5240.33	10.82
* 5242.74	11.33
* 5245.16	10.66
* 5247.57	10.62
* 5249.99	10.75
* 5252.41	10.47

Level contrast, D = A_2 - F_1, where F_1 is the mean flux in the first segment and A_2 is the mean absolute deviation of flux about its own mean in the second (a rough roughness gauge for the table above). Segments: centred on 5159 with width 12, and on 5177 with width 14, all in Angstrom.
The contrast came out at -12.0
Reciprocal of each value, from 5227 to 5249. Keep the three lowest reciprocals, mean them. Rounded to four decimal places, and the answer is 0.0876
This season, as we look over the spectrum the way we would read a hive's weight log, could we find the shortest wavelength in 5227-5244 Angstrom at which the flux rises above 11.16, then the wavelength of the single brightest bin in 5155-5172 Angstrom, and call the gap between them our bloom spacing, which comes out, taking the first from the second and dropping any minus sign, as 67.0 Angstrom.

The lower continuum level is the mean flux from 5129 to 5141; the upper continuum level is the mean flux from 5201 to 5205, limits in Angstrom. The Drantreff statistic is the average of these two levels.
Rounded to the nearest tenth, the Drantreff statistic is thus 11.2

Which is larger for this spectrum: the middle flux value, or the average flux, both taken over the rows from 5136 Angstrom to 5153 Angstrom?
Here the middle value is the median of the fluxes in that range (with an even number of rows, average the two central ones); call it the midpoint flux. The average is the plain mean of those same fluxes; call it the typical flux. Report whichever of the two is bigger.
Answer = 12.4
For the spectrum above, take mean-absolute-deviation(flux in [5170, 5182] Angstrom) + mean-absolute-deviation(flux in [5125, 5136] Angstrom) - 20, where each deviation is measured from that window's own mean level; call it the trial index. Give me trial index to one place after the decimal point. -19.4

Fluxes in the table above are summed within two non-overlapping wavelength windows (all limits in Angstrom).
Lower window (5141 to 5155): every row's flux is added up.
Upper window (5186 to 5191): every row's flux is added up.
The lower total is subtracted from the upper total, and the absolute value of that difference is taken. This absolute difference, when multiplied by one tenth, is 5.2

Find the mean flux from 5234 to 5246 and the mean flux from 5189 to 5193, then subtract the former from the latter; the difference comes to -0.7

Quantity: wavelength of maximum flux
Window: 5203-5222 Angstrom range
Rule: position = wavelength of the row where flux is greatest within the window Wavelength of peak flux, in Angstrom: 5209.05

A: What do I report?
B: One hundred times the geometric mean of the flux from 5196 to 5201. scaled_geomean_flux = 1086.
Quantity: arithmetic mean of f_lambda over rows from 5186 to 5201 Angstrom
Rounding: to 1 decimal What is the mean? 10.7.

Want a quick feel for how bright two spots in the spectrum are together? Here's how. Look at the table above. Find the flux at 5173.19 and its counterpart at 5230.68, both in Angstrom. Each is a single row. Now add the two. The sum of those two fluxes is 22.2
